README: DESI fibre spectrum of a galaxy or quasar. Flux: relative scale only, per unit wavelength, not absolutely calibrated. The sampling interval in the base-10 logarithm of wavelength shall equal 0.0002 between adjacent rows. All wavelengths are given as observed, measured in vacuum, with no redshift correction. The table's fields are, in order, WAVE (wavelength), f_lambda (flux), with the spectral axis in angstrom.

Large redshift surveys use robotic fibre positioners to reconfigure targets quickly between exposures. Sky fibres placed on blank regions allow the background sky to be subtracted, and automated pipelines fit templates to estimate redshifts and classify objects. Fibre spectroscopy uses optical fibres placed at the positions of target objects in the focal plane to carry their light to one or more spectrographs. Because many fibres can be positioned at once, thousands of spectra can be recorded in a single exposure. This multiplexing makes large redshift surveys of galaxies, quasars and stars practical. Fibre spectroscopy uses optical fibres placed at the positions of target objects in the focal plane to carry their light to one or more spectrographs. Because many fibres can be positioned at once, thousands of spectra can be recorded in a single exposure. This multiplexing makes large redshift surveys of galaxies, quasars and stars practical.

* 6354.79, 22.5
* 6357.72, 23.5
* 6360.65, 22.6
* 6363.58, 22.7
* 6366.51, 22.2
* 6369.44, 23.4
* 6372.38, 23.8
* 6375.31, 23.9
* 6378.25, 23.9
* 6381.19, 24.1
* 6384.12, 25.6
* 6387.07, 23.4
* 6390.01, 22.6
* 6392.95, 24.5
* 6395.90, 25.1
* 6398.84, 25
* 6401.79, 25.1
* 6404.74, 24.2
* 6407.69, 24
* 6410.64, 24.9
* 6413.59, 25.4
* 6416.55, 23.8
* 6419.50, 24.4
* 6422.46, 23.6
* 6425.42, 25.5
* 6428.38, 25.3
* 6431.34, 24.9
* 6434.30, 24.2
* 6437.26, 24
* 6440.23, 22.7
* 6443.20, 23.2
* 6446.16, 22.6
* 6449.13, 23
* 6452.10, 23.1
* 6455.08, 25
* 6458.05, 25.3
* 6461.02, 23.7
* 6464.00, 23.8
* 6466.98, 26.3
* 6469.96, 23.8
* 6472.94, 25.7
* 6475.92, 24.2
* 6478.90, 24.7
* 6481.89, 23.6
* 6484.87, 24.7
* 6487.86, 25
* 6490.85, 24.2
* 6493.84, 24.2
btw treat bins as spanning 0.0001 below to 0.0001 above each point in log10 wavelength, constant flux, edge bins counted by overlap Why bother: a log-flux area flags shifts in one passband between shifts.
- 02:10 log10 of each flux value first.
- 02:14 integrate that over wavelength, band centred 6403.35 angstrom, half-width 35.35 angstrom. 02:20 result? 98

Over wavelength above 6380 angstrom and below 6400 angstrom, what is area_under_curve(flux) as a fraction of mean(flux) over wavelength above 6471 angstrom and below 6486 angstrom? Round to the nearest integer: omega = 20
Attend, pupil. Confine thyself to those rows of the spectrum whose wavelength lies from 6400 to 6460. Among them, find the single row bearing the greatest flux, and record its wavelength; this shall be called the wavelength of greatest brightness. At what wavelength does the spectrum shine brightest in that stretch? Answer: 6425.42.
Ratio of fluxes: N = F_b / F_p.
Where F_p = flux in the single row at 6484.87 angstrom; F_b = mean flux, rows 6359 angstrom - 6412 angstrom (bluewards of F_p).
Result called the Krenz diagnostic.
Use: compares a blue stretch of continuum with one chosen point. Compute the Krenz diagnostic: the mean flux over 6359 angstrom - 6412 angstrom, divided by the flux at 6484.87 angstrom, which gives 0.97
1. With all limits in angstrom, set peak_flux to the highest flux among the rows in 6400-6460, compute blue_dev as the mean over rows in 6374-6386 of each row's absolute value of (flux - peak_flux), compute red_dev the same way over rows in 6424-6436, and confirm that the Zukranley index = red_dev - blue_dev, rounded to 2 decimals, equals -0.65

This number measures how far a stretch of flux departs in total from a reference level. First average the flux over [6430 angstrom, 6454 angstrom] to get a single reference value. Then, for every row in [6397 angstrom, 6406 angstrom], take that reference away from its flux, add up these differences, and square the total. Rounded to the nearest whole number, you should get 15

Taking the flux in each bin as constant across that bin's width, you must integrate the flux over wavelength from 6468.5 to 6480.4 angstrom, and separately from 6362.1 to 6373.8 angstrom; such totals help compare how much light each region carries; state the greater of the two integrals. 293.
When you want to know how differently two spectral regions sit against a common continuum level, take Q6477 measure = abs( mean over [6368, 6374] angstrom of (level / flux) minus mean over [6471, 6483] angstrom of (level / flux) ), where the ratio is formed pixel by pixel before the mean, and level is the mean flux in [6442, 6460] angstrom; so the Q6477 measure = 0.038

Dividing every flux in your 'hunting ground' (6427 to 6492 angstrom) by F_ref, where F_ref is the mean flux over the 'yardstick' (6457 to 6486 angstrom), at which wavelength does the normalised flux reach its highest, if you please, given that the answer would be 6466.98 angstrom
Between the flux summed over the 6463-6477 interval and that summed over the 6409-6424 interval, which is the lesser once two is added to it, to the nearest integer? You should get 124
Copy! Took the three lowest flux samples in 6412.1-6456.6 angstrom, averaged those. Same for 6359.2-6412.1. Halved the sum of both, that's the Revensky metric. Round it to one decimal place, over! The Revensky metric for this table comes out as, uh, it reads 22.6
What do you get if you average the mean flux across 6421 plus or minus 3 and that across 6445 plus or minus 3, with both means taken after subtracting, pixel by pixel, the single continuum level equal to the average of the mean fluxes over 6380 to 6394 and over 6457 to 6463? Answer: -0.8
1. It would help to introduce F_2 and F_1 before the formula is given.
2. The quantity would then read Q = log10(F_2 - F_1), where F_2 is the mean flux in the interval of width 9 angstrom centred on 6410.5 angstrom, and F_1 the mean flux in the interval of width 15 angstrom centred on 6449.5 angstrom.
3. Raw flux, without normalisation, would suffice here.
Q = 0.1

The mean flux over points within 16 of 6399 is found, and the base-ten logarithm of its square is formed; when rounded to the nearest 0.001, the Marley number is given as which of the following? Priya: 2.779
